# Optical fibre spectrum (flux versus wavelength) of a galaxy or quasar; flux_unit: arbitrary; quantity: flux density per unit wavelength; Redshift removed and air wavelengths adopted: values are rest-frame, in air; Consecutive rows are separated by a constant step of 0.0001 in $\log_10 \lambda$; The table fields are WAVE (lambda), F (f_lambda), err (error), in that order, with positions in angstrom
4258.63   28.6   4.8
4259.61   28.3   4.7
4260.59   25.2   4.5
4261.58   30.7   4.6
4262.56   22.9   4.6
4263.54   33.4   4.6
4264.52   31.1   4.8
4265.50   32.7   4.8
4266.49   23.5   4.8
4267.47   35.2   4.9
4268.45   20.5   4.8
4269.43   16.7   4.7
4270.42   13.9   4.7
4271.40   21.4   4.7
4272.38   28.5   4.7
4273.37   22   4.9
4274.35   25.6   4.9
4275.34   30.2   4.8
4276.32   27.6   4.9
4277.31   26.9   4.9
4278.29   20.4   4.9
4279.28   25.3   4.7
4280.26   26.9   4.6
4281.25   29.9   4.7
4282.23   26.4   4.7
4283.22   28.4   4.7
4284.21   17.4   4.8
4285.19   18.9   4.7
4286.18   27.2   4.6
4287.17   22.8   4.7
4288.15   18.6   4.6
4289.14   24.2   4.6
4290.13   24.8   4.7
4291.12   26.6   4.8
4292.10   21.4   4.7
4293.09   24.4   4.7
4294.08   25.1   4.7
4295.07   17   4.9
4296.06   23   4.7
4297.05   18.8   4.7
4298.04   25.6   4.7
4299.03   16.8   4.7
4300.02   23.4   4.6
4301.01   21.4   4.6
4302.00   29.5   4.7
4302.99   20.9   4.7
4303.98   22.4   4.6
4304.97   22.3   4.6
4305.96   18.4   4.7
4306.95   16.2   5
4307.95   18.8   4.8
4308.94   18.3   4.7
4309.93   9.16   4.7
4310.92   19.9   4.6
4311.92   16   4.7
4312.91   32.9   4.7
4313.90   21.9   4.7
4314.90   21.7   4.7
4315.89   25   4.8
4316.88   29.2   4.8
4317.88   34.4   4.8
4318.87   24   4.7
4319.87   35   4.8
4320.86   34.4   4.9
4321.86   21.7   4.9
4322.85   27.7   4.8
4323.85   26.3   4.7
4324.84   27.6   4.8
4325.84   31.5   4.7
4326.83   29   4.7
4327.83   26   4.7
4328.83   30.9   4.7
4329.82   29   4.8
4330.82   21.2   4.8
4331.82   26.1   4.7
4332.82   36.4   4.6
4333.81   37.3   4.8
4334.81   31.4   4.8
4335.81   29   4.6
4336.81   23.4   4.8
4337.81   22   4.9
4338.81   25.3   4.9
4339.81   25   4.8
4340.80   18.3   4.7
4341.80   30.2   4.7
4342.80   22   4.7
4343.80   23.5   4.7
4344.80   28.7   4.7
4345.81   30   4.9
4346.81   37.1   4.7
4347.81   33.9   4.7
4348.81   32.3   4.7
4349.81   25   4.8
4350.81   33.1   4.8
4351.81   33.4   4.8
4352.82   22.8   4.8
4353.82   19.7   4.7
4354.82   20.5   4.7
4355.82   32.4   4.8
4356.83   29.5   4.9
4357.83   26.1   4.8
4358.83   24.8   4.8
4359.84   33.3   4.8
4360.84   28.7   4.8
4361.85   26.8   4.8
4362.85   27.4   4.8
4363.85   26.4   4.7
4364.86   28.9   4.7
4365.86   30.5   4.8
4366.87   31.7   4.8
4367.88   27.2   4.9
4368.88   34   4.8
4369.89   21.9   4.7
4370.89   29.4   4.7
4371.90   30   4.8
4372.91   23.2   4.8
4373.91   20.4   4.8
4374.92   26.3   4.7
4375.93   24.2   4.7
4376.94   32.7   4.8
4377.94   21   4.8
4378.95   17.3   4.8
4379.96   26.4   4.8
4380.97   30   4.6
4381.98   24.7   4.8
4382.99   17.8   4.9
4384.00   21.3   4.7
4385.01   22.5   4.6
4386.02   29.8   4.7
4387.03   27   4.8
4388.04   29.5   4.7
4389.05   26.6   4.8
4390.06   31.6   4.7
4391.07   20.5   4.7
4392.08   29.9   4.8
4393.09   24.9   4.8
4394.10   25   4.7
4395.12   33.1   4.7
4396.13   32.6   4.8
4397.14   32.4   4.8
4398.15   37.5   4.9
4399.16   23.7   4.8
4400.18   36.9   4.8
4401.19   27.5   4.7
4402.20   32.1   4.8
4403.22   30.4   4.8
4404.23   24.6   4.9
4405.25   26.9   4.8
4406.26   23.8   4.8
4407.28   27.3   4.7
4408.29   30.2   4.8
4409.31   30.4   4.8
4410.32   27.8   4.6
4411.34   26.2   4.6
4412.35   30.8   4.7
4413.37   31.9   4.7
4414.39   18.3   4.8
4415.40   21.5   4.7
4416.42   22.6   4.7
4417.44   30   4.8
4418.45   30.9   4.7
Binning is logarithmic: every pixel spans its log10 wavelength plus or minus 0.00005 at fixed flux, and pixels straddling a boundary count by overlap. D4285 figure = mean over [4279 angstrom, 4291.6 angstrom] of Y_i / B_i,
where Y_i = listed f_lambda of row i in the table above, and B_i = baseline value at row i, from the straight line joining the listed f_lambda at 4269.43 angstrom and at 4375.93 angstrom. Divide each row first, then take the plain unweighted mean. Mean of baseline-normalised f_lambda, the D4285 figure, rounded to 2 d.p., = 1.37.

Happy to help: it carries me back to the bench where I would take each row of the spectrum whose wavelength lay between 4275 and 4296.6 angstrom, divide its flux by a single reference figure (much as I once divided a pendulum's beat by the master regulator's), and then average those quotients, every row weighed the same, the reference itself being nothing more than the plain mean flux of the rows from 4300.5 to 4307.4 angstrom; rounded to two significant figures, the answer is 1.1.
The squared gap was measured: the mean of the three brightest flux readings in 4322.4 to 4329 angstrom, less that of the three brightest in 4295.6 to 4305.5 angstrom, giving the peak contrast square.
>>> 18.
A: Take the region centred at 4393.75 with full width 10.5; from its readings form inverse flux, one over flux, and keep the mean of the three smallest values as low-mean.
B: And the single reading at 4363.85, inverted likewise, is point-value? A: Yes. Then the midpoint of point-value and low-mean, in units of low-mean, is 1.15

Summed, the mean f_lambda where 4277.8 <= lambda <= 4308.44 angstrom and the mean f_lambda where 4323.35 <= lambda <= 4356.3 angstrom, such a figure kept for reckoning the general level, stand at 51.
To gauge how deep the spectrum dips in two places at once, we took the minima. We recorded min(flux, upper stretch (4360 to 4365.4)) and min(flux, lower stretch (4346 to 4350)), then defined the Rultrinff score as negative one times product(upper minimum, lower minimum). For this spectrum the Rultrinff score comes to -660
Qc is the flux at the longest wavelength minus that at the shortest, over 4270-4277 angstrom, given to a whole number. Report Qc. 14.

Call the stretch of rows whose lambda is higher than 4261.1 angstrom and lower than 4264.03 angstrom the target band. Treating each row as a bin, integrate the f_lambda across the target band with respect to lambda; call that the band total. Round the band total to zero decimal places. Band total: 85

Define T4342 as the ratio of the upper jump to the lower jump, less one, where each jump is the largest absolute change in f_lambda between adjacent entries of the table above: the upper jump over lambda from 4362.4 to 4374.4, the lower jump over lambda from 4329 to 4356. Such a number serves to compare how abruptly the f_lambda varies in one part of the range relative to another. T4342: 0.0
